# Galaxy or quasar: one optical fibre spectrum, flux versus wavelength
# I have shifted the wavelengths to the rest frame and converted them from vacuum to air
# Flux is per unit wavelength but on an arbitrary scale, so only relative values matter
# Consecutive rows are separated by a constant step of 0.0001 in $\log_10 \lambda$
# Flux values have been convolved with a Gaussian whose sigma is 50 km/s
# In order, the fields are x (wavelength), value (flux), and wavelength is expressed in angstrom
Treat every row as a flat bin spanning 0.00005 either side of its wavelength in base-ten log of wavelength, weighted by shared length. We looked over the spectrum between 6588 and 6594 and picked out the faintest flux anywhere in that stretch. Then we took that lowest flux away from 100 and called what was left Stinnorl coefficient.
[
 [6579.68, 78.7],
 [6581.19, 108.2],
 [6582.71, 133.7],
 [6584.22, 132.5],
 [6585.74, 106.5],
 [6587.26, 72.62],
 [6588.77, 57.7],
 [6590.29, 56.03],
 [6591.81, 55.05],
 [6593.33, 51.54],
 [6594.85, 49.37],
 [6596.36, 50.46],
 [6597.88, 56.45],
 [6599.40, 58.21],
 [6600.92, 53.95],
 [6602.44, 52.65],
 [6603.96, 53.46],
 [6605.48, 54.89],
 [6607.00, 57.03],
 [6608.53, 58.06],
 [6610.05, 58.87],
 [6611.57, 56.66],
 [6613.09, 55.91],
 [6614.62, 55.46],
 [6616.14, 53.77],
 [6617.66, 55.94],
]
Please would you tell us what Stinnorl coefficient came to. 48.5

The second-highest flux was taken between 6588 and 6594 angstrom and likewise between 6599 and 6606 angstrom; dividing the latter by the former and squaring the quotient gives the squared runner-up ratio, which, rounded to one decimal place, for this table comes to 1.0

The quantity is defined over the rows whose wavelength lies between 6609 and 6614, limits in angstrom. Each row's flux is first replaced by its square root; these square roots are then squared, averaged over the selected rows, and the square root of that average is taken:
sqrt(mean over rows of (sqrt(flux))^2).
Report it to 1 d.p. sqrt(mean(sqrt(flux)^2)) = 7.6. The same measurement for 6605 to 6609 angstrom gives 7.5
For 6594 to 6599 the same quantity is 7.2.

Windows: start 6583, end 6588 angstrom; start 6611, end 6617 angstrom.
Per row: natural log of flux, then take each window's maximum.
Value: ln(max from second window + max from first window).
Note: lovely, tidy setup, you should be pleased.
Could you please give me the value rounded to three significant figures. 2.19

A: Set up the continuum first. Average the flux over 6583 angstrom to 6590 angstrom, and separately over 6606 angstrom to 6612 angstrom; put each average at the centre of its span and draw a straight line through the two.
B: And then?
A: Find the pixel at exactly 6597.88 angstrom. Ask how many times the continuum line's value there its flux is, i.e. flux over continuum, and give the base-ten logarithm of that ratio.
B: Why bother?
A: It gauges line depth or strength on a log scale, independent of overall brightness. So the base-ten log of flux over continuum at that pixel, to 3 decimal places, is -0.123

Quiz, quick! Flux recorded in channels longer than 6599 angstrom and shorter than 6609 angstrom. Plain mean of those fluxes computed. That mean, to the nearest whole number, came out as 55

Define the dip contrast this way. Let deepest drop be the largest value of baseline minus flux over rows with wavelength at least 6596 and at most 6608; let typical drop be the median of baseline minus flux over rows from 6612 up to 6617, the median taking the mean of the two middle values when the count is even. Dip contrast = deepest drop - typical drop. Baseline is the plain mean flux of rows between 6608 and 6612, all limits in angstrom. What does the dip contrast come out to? 5.0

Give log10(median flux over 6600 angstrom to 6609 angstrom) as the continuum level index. 1.74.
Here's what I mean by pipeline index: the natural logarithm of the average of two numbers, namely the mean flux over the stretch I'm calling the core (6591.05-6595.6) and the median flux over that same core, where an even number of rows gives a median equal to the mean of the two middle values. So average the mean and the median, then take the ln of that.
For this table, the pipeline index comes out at 3.95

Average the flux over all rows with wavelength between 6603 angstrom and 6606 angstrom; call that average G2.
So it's 54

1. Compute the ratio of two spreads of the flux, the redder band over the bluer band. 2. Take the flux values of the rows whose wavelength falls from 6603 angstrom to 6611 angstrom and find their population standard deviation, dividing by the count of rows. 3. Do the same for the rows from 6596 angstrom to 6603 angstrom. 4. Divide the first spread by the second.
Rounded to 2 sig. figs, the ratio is 0.73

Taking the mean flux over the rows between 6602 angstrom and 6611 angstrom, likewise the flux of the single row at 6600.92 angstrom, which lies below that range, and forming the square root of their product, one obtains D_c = 54.9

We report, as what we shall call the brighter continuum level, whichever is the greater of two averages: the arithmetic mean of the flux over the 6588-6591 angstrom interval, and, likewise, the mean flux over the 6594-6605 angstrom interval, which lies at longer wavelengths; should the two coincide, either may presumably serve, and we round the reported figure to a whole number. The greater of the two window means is 57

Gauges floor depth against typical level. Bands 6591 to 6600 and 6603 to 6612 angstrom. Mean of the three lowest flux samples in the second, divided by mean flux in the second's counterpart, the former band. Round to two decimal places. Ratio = 1.03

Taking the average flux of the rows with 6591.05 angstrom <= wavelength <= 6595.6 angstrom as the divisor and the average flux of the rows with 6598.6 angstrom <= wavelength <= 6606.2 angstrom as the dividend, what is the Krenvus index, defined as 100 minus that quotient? 98.9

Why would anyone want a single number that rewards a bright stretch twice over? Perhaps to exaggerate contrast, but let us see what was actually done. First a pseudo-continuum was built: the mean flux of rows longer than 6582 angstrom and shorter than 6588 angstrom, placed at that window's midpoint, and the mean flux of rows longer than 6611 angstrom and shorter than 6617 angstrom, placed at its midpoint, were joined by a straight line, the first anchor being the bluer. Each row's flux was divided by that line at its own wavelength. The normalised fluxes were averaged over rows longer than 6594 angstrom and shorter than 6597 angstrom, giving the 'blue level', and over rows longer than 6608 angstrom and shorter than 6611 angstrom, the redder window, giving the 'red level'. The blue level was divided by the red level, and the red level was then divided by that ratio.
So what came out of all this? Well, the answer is 1.5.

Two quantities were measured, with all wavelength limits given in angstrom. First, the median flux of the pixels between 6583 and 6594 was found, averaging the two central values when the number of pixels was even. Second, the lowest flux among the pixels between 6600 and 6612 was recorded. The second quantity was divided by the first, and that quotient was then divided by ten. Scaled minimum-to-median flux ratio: 0.091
